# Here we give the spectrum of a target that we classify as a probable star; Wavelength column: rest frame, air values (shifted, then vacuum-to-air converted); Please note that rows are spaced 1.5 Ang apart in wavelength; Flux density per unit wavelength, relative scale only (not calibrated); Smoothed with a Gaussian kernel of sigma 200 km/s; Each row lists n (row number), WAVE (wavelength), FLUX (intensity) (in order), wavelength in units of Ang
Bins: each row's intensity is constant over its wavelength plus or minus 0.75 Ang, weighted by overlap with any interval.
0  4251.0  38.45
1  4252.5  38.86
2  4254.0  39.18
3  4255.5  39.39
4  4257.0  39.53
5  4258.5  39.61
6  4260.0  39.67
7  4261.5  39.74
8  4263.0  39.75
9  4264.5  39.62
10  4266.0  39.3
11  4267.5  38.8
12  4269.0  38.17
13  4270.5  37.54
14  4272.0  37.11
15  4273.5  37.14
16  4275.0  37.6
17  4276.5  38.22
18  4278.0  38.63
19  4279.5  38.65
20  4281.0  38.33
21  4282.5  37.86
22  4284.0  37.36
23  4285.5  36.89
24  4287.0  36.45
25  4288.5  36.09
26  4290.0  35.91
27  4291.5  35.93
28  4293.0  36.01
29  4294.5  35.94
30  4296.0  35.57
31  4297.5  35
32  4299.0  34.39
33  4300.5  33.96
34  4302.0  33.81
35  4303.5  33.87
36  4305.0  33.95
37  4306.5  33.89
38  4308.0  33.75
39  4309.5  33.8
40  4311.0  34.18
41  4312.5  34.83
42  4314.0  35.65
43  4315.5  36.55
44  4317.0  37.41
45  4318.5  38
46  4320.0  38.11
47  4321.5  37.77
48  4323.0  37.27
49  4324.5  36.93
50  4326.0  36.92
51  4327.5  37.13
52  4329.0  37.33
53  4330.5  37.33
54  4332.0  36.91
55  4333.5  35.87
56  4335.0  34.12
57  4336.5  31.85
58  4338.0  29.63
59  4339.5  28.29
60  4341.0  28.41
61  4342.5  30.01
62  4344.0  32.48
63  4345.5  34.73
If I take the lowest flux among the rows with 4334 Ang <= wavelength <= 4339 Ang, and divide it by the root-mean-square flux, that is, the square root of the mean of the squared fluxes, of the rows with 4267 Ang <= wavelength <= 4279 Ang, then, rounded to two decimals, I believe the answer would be 0.78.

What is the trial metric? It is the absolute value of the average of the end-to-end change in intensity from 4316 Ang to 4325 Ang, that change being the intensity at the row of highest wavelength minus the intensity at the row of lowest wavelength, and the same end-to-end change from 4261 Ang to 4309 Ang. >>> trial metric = 3.2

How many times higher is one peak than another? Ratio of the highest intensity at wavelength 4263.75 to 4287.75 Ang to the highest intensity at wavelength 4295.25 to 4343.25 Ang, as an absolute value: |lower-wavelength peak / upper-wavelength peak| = 1.04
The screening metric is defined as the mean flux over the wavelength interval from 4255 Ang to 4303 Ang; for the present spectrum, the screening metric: 37.4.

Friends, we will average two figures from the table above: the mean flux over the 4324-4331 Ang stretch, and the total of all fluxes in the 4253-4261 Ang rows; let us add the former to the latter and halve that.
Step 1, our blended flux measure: 117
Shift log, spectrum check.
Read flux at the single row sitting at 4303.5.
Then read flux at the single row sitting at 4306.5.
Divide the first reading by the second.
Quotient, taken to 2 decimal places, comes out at 1.00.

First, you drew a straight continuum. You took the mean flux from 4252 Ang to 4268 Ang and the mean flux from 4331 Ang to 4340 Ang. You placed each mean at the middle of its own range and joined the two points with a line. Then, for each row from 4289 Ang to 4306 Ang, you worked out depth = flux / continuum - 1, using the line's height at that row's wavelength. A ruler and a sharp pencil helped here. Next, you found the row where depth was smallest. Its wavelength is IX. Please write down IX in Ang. 4302.0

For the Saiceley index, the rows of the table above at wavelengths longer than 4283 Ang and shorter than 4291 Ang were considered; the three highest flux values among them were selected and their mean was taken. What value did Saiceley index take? 36.9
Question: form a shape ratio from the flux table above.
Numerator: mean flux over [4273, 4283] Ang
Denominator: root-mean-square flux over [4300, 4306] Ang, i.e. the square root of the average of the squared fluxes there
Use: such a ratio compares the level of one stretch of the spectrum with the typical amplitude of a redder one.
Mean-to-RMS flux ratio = 1.12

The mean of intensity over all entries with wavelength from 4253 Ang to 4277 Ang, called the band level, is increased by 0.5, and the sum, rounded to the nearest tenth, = 39.3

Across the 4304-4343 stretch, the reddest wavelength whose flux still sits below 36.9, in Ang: 4342.5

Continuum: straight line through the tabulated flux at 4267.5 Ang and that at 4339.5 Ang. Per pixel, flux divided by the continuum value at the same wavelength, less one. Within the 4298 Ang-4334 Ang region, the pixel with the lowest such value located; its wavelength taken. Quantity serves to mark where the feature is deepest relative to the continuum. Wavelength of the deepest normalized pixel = 4300.5 Ang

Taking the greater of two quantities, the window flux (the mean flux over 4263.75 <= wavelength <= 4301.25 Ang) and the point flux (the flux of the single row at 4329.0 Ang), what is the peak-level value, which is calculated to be 37.3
